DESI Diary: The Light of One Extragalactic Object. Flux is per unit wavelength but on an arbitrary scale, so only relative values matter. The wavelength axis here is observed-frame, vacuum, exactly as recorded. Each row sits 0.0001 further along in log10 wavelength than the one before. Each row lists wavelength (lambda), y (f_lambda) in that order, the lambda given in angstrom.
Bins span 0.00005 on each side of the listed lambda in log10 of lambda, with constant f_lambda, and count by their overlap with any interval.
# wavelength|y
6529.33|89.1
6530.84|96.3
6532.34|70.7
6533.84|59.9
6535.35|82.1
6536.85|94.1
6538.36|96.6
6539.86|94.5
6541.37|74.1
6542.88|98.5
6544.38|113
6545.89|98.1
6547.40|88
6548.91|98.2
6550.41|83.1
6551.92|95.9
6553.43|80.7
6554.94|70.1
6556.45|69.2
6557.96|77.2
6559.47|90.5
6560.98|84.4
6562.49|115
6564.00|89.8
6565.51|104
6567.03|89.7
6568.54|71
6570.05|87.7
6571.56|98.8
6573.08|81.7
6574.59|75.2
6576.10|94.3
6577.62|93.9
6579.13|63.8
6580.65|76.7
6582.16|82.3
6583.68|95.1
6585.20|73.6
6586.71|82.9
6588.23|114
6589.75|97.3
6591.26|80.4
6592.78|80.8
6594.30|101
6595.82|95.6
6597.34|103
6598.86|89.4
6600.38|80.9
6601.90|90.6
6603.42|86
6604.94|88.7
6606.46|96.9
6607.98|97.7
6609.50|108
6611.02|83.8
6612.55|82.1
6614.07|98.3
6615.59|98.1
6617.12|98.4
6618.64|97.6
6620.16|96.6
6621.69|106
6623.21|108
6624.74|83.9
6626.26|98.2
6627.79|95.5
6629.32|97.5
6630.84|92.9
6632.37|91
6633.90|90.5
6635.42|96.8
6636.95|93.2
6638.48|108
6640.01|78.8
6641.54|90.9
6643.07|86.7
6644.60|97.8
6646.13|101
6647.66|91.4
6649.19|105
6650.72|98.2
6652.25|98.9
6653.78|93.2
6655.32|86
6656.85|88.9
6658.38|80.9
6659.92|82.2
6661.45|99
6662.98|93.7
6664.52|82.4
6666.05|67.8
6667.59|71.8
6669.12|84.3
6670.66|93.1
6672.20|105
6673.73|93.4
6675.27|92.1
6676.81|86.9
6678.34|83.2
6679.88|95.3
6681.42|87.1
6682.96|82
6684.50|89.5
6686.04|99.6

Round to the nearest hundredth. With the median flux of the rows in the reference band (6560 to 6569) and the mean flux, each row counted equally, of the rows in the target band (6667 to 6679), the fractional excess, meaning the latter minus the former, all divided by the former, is -0.01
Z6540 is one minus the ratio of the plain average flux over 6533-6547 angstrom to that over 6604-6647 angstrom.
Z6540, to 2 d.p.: 0.05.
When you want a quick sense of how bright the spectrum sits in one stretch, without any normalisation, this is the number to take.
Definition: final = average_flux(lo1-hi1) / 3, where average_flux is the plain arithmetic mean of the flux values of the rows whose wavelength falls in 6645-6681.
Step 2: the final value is 30.1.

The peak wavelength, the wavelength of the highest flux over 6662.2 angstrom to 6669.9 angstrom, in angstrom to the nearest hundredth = 6662.98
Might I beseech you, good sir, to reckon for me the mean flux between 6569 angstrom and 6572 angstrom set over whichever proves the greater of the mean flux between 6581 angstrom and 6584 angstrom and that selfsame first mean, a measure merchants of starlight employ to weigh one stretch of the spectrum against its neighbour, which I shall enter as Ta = 1.000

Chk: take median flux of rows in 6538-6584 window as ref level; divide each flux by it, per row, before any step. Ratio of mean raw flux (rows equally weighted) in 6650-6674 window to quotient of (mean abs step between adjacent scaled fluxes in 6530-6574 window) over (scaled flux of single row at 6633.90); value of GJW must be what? 562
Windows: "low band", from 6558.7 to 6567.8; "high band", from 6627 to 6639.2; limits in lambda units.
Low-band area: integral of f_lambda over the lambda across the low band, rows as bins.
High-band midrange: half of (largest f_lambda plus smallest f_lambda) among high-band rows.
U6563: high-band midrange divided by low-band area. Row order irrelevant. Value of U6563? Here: 0.11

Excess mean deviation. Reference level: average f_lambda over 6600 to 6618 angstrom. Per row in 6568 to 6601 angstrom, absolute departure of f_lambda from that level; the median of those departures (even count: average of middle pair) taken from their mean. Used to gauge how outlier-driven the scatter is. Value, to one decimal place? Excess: 0.4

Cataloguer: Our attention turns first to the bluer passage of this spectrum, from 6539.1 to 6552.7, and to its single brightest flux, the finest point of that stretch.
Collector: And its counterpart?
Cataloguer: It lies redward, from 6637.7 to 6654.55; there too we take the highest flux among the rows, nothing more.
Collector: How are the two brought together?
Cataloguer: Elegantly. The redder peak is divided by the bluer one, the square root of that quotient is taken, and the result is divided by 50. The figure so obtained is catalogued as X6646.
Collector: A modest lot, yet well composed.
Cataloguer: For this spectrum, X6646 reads 0.0196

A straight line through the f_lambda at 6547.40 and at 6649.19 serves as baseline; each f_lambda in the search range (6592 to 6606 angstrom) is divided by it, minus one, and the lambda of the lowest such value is 6600.38 angstrom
